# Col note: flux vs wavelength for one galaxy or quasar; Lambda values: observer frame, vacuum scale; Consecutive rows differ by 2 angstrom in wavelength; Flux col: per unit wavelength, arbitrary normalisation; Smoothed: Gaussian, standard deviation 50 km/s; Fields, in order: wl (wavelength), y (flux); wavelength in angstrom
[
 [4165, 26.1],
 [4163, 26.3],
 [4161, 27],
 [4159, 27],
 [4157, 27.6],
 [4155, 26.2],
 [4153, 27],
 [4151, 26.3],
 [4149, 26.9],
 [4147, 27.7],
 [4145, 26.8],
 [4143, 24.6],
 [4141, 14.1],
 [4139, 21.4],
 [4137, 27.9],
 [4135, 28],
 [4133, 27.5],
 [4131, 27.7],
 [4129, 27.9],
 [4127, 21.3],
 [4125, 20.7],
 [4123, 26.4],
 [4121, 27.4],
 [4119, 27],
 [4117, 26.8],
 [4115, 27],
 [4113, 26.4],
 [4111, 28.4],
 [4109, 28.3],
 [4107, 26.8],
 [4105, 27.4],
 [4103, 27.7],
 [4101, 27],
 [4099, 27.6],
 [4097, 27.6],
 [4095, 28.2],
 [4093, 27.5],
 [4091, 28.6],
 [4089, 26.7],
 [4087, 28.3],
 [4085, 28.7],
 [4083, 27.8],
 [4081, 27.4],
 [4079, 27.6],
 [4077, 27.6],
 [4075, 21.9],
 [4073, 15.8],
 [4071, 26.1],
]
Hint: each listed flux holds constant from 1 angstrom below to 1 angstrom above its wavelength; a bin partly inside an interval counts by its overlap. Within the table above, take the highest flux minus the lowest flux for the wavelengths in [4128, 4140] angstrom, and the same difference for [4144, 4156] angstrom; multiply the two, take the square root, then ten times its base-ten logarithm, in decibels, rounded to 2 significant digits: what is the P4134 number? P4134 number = 5.0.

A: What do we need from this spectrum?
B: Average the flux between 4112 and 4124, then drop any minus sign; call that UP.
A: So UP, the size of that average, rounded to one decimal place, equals 26.8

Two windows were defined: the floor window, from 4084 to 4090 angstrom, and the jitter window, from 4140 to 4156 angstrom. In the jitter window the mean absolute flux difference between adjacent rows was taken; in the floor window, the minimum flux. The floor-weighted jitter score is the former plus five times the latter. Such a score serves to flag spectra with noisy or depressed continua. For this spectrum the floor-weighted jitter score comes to 136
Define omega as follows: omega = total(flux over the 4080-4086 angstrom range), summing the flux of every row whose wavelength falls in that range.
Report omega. 84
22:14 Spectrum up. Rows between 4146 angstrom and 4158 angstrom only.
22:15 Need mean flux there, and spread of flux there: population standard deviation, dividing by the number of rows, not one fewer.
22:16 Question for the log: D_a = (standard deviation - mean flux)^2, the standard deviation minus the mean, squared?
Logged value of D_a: 696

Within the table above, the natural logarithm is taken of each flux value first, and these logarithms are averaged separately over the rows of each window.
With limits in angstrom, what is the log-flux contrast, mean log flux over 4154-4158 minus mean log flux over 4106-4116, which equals -0.018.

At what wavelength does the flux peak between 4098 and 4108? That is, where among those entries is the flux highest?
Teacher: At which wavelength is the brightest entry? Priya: 4103 angstrom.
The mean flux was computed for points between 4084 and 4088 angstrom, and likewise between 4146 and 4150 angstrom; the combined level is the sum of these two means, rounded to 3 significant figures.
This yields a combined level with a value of 55.8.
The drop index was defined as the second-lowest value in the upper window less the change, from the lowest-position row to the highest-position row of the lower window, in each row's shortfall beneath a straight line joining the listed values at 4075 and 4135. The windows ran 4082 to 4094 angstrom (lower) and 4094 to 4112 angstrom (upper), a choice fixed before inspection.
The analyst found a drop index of 25.7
